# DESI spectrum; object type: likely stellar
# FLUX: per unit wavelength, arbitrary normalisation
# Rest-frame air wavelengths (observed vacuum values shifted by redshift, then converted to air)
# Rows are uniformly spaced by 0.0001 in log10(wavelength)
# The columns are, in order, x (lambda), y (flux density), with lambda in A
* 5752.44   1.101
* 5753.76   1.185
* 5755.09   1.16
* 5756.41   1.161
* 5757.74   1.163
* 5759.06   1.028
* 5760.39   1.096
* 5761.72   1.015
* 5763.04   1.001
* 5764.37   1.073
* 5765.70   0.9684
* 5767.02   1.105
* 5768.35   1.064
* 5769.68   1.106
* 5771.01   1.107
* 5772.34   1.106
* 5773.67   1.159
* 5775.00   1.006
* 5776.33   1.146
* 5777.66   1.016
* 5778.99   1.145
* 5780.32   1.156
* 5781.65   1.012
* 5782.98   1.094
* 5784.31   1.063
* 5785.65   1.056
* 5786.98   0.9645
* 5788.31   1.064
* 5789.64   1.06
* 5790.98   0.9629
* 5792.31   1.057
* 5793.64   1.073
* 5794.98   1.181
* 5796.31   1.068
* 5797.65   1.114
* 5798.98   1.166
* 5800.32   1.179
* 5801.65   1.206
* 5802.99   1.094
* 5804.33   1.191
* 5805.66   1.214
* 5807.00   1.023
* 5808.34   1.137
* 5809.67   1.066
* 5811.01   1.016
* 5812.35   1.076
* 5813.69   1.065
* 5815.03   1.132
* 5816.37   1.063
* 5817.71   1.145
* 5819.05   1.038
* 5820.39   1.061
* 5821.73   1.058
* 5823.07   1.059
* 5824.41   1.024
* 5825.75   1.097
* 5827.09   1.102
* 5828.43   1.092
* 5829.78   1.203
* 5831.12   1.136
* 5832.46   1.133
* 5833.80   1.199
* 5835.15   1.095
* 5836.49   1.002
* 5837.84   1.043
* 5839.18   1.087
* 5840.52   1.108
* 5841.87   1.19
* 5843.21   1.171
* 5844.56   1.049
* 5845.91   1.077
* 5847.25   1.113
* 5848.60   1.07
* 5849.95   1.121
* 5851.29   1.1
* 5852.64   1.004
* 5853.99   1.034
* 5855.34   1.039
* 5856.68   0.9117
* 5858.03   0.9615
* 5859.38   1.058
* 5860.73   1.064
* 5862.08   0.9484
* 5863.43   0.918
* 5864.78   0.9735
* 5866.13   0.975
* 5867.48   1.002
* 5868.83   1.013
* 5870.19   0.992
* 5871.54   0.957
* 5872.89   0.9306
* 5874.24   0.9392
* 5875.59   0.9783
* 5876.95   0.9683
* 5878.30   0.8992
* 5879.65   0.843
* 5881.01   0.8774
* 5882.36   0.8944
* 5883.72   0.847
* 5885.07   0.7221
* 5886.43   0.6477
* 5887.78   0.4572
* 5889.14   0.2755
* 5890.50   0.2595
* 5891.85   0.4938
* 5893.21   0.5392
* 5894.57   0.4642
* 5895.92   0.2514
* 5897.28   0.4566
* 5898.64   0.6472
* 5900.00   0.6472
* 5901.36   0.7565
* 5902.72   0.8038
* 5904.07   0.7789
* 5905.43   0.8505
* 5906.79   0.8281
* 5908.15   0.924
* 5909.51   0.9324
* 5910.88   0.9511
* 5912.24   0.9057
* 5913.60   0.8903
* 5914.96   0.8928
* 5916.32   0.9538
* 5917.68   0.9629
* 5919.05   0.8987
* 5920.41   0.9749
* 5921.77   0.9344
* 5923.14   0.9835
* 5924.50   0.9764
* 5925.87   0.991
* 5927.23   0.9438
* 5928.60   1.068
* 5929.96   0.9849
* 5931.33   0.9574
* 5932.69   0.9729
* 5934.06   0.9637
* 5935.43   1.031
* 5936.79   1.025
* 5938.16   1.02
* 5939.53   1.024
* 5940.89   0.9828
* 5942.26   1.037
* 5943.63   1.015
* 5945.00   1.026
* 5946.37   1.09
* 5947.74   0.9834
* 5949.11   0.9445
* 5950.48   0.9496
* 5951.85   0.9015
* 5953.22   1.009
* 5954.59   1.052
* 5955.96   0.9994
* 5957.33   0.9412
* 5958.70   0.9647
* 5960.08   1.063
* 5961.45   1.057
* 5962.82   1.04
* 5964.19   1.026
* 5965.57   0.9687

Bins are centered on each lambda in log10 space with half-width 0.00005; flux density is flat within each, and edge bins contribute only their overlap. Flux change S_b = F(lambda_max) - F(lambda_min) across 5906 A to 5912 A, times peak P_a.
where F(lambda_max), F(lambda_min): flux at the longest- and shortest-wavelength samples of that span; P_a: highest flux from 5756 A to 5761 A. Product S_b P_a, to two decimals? 0.14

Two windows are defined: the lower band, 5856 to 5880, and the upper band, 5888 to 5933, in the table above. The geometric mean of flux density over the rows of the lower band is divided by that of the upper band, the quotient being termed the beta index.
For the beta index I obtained 1.29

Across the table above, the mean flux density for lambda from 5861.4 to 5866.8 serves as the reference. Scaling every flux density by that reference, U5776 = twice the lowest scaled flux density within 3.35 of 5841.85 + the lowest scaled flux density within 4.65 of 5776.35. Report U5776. 3.25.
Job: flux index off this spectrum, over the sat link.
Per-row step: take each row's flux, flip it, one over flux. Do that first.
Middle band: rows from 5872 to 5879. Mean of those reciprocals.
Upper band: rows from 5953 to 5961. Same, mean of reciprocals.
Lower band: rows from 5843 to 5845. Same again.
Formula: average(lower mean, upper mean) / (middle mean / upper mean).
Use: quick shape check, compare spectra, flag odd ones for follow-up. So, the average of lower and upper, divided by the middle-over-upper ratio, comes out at 0.89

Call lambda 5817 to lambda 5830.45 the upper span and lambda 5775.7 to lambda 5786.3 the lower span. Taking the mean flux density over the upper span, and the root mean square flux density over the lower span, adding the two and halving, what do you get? 1.09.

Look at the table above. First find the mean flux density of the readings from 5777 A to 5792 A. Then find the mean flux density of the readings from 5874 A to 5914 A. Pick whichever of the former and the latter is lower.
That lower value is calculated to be 0.72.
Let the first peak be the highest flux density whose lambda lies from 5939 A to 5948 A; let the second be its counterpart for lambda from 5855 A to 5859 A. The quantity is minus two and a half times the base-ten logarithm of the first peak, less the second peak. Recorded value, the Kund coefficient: -1.13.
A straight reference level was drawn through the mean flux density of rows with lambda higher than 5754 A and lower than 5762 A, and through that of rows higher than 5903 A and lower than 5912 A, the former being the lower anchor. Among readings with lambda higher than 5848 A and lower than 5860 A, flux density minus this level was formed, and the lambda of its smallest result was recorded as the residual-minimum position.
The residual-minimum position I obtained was 5856.68 A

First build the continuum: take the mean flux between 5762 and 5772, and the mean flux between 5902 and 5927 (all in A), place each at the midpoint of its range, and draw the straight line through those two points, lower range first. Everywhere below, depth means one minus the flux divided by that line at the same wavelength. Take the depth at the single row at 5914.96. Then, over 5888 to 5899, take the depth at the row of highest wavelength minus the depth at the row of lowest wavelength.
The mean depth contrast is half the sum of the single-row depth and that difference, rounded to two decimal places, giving -0.19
